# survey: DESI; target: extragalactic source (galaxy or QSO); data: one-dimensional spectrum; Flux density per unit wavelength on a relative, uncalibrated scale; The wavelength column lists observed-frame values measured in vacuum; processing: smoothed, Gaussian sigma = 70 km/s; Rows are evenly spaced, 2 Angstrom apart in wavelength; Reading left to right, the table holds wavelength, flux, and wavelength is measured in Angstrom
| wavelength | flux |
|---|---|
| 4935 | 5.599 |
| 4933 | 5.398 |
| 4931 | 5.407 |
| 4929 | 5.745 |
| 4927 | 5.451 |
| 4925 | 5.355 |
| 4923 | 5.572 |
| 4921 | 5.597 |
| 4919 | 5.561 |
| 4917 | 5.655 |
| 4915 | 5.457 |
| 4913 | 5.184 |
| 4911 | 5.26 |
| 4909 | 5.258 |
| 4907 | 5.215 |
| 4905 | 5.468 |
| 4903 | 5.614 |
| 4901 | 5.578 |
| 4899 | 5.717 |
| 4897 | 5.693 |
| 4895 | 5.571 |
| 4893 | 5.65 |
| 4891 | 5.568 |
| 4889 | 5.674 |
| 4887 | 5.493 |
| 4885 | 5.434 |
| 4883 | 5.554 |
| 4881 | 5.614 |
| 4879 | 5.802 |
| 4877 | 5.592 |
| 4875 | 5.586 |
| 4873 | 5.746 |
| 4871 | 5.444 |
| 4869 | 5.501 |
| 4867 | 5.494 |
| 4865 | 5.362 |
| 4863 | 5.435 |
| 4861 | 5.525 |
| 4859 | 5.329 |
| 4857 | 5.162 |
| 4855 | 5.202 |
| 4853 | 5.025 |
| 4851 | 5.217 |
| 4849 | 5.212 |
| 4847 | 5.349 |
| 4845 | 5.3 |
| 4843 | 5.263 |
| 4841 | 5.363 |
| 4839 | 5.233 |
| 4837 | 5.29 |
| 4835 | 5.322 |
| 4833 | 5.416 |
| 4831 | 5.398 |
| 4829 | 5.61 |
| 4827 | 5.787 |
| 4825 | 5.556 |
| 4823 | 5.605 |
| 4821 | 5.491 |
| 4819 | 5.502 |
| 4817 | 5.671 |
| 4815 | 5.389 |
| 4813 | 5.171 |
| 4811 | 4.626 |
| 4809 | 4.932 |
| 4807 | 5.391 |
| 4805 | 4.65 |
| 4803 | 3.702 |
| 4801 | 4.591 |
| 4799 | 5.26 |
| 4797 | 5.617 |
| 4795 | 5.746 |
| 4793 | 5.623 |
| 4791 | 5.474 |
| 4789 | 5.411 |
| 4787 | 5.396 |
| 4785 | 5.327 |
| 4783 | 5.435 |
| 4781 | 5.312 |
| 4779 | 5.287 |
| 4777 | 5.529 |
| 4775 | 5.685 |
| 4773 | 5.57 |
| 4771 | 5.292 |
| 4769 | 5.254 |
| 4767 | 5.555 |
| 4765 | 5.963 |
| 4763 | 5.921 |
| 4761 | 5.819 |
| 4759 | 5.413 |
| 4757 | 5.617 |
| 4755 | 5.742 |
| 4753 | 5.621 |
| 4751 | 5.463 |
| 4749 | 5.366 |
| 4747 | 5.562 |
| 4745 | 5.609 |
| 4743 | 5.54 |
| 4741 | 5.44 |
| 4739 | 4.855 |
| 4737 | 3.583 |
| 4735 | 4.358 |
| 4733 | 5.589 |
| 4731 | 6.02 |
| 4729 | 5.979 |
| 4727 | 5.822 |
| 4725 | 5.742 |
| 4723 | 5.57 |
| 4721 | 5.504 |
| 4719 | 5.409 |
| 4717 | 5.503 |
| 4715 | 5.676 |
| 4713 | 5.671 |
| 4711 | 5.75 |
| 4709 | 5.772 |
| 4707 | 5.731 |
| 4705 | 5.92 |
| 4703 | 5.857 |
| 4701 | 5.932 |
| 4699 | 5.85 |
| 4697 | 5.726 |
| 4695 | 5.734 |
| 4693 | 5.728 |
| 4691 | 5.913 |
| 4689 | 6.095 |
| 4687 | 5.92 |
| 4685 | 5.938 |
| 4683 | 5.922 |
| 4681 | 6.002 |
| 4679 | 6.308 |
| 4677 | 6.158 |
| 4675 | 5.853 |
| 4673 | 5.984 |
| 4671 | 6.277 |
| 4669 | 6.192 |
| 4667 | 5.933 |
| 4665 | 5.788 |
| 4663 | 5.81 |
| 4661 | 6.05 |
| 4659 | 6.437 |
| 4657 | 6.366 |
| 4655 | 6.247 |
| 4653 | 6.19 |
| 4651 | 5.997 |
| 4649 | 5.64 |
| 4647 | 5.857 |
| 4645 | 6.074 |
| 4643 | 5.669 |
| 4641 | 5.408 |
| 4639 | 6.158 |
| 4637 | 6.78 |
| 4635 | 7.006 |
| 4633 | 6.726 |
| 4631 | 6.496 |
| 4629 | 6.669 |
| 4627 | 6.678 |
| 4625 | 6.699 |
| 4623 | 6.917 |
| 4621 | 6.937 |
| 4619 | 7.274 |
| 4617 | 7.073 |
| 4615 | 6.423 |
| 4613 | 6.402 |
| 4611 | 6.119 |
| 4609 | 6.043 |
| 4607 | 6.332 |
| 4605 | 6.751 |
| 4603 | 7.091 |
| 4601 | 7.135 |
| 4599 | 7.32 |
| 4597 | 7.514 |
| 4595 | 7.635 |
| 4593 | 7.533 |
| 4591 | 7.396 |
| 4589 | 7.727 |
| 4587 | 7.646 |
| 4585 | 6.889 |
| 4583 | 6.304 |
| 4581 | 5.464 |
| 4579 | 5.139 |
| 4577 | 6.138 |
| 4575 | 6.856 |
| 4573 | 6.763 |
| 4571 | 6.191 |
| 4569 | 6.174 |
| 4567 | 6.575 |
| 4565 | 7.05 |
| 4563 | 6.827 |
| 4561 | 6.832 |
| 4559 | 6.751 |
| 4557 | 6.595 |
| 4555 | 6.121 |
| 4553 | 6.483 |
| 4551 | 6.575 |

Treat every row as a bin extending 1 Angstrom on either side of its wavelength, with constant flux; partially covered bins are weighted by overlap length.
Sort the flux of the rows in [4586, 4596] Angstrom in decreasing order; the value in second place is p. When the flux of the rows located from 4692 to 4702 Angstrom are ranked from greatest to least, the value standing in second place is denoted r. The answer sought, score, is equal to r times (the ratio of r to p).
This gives 4.48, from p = 7.646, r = 5.85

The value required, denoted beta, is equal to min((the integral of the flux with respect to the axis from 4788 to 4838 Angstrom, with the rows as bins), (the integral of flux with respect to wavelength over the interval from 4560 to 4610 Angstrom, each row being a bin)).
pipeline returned 264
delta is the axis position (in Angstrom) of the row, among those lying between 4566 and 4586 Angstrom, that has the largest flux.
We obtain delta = 4585 Angstrom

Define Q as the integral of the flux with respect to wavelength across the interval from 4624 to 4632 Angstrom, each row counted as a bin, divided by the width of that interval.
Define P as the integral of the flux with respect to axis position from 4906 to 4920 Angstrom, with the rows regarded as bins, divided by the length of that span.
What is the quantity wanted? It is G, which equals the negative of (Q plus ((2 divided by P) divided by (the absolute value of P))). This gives -6.7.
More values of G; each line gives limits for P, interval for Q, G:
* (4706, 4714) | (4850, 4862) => -5.3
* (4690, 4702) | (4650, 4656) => -6.2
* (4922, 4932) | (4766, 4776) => -5.5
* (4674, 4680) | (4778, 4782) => -5.4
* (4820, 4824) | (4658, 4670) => -6.1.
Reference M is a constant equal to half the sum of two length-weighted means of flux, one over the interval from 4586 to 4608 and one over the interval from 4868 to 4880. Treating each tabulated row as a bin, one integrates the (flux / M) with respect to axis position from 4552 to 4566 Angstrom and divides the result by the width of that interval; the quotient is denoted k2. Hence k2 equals 1.03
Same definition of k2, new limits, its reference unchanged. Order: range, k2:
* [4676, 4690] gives 0.94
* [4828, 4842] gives 0.83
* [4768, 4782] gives 0.84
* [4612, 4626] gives 1.06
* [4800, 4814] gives 0.73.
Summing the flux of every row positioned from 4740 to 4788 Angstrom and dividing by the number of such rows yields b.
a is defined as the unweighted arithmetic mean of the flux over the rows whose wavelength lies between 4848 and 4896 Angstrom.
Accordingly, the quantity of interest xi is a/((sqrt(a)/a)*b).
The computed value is 2.31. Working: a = 5.47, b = 5.53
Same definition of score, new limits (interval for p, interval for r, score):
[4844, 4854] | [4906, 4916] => 5.22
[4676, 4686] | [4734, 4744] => 4.81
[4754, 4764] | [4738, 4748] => 5.32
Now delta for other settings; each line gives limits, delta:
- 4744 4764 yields 4763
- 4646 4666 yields 4659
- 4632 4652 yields 4635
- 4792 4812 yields 4795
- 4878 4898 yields 4879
